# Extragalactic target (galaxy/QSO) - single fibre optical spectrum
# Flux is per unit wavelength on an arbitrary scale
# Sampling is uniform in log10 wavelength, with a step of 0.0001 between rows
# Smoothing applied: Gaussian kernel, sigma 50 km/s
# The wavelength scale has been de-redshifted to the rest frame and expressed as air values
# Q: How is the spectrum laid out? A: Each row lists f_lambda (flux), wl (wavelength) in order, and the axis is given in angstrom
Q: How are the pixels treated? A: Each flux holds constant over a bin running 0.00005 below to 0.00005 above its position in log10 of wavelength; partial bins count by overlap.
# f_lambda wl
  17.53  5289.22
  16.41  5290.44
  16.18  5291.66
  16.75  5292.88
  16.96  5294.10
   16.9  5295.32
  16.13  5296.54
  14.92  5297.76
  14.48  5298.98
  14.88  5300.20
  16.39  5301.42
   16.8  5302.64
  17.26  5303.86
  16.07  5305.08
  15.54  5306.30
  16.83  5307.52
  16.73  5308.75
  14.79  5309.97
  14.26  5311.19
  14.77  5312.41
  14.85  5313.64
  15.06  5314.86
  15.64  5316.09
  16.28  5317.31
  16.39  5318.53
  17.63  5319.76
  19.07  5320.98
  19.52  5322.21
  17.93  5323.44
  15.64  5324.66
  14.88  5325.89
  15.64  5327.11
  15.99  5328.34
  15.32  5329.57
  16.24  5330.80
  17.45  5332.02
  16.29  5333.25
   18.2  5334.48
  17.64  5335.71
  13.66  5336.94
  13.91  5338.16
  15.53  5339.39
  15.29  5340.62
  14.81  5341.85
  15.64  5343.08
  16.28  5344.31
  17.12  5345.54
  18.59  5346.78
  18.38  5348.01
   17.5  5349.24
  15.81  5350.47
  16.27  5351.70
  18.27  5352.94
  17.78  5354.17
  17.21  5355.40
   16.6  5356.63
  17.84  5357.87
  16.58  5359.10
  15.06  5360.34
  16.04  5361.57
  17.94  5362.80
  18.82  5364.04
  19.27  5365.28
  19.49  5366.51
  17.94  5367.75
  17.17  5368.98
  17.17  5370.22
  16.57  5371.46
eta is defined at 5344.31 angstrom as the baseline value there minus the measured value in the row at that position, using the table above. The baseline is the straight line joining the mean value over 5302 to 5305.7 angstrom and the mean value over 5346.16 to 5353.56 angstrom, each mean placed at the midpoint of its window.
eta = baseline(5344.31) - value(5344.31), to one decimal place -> 1.1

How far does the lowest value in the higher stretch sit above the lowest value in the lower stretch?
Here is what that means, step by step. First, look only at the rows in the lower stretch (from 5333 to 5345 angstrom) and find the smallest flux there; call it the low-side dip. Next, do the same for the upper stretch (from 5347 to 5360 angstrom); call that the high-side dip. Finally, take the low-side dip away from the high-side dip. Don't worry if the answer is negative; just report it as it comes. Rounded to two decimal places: 2.15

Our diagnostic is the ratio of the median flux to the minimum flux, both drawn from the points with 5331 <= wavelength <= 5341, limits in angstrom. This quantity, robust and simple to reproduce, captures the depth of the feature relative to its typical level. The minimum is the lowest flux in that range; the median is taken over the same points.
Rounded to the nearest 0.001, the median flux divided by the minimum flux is 1.165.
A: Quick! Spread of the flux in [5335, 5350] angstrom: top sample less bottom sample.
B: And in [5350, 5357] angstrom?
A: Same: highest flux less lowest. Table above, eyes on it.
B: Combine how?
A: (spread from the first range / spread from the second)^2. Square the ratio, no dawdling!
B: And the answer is 4.0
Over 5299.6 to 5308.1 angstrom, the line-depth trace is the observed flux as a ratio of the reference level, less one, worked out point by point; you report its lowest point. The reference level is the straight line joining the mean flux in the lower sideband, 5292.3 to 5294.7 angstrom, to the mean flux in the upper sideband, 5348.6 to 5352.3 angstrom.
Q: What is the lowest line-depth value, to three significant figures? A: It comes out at -0.115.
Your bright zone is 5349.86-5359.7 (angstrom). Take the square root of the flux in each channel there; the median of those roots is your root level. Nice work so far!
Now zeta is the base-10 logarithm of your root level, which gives 0.614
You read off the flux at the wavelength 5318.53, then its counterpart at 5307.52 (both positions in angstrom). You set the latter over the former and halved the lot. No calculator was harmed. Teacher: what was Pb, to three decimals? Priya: 0.513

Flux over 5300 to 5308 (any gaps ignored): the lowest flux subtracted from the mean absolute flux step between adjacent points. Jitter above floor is -14.0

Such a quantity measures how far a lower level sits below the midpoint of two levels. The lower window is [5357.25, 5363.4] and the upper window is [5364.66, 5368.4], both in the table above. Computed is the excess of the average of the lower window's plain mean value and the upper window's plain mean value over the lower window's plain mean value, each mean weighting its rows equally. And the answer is 1.1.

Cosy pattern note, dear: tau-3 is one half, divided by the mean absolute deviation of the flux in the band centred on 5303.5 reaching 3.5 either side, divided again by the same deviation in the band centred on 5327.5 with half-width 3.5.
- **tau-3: 2.19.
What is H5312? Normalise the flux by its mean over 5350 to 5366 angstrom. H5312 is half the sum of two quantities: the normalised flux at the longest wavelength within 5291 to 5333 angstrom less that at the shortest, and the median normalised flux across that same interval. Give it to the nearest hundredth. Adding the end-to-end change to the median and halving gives 0.51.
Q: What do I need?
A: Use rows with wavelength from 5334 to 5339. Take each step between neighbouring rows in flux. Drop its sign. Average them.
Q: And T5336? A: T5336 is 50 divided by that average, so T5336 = 31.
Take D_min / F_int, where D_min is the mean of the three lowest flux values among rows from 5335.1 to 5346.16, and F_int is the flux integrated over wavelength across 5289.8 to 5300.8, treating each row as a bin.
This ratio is 0.081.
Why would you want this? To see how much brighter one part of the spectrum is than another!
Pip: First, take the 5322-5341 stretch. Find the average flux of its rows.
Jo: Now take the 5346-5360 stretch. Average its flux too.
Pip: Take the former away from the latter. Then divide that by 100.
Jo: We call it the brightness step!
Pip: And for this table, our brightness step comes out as 0.0115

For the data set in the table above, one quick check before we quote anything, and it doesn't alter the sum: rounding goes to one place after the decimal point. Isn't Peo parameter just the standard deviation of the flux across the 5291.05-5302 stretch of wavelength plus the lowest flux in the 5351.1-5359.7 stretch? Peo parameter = 17.2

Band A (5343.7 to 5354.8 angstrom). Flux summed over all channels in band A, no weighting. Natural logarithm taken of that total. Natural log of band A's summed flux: 5.05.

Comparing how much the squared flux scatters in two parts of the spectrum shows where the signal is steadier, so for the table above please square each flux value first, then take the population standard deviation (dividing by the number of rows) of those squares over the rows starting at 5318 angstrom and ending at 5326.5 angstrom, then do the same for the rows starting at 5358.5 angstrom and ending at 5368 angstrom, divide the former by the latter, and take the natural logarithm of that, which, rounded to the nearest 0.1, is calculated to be 0.1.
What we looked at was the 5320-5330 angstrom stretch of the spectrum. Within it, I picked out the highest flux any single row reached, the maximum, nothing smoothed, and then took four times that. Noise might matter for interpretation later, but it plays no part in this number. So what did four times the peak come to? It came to 78.1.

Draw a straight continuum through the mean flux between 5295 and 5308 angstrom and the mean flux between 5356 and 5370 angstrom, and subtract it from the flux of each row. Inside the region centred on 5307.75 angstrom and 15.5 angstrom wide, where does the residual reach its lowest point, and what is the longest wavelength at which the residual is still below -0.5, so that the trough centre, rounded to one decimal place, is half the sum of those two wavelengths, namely 5313.0 angstrom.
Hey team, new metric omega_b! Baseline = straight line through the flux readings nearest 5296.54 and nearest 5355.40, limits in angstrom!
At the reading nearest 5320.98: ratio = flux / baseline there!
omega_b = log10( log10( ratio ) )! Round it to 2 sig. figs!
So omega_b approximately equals -1.2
